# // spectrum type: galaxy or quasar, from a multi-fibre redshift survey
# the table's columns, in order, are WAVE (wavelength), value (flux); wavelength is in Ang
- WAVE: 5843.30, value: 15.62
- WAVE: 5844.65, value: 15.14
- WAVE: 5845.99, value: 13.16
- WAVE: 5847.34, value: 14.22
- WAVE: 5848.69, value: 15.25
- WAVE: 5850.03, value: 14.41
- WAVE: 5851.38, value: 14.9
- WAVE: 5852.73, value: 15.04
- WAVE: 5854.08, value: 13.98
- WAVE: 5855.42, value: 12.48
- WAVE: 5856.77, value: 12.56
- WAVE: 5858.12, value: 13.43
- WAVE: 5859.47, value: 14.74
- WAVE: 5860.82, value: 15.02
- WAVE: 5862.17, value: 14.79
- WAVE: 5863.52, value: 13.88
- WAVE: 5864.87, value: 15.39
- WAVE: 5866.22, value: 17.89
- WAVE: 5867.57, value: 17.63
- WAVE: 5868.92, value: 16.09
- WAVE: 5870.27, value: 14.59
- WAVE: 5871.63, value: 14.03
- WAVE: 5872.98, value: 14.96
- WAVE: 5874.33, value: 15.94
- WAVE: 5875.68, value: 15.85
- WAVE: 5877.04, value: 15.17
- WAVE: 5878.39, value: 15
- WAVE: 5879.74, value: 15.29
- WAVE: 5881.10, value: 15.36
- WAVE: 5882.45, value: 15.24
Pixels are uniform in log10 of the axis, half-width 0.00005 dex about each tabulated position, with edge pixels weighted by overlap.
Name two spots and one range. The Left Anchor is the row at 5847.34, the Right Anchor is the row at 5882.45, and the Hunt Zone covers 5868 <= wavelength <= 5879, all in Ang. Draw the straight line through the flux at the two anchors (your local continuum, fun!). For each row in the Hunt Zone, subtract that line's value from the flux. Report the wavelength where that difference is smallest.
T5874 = 5871.63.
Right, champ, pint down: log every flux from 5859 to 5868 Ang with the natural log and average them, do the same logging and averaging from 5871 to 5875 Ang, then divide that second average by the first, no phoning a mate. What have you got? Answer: 0.99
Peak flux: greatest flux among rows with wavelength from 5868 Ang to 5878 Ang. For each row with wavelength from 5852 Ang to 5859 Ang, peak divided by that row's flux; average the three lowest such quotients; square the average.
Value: 1.30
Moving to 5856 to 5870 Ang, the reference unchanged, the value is 0.88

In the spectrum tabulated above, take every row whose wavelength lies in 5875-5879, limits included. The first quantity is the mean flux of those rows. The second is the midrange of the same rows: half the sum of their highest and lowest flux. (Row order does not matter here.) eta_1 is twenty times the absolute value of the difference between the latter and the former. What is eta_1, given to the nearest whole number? 2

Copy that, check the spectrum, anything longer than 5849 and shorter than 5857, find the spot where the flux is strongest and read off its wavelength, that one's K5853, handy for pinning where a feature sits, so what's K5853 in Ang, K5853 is 5852.73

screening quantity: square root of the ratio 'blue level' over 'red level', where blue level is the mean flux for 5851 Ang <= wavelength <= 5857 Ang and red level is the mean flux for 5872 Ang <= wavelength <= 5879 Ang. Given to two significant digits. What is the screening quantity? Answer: 0.95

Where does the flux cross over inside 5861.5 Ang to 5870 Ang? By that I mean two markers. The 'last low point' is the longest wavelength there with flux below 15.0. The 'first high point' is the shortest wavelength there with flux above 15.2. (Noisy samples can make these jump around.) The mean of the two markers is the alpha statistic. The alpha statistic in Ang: 5864.2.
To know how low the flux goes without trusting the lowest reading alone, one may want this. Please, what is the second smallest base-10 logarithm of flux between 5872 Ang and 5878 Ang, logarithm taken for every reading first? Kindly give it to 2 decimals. 1.18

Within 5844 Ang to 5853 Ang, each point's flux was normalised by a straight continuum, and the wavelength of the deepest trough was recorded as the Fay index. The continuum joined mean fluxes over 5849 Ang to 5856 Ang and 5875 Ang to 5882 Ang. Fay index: 5845.99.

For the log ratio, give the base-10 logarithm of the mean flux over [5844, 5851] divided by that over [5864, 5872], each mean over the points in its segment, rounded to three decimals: -0.043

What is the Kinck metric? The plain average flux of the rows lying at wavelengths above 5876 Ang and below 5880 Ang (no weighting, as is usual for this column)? 15.2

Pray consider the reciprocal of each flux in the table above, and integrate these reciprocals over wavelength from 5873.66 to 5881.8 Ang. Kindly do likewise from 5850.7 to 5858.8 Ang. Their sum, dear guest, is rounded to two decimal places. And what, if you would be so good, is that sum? 1.12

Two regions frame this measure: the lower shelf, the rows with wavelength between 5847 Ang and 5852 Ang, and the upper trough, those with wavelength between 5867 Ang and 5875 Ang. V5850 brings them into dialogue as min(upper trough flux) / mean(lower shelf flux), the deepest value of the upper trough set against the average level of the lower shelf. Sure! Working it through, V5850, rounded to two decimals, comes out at 0.95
